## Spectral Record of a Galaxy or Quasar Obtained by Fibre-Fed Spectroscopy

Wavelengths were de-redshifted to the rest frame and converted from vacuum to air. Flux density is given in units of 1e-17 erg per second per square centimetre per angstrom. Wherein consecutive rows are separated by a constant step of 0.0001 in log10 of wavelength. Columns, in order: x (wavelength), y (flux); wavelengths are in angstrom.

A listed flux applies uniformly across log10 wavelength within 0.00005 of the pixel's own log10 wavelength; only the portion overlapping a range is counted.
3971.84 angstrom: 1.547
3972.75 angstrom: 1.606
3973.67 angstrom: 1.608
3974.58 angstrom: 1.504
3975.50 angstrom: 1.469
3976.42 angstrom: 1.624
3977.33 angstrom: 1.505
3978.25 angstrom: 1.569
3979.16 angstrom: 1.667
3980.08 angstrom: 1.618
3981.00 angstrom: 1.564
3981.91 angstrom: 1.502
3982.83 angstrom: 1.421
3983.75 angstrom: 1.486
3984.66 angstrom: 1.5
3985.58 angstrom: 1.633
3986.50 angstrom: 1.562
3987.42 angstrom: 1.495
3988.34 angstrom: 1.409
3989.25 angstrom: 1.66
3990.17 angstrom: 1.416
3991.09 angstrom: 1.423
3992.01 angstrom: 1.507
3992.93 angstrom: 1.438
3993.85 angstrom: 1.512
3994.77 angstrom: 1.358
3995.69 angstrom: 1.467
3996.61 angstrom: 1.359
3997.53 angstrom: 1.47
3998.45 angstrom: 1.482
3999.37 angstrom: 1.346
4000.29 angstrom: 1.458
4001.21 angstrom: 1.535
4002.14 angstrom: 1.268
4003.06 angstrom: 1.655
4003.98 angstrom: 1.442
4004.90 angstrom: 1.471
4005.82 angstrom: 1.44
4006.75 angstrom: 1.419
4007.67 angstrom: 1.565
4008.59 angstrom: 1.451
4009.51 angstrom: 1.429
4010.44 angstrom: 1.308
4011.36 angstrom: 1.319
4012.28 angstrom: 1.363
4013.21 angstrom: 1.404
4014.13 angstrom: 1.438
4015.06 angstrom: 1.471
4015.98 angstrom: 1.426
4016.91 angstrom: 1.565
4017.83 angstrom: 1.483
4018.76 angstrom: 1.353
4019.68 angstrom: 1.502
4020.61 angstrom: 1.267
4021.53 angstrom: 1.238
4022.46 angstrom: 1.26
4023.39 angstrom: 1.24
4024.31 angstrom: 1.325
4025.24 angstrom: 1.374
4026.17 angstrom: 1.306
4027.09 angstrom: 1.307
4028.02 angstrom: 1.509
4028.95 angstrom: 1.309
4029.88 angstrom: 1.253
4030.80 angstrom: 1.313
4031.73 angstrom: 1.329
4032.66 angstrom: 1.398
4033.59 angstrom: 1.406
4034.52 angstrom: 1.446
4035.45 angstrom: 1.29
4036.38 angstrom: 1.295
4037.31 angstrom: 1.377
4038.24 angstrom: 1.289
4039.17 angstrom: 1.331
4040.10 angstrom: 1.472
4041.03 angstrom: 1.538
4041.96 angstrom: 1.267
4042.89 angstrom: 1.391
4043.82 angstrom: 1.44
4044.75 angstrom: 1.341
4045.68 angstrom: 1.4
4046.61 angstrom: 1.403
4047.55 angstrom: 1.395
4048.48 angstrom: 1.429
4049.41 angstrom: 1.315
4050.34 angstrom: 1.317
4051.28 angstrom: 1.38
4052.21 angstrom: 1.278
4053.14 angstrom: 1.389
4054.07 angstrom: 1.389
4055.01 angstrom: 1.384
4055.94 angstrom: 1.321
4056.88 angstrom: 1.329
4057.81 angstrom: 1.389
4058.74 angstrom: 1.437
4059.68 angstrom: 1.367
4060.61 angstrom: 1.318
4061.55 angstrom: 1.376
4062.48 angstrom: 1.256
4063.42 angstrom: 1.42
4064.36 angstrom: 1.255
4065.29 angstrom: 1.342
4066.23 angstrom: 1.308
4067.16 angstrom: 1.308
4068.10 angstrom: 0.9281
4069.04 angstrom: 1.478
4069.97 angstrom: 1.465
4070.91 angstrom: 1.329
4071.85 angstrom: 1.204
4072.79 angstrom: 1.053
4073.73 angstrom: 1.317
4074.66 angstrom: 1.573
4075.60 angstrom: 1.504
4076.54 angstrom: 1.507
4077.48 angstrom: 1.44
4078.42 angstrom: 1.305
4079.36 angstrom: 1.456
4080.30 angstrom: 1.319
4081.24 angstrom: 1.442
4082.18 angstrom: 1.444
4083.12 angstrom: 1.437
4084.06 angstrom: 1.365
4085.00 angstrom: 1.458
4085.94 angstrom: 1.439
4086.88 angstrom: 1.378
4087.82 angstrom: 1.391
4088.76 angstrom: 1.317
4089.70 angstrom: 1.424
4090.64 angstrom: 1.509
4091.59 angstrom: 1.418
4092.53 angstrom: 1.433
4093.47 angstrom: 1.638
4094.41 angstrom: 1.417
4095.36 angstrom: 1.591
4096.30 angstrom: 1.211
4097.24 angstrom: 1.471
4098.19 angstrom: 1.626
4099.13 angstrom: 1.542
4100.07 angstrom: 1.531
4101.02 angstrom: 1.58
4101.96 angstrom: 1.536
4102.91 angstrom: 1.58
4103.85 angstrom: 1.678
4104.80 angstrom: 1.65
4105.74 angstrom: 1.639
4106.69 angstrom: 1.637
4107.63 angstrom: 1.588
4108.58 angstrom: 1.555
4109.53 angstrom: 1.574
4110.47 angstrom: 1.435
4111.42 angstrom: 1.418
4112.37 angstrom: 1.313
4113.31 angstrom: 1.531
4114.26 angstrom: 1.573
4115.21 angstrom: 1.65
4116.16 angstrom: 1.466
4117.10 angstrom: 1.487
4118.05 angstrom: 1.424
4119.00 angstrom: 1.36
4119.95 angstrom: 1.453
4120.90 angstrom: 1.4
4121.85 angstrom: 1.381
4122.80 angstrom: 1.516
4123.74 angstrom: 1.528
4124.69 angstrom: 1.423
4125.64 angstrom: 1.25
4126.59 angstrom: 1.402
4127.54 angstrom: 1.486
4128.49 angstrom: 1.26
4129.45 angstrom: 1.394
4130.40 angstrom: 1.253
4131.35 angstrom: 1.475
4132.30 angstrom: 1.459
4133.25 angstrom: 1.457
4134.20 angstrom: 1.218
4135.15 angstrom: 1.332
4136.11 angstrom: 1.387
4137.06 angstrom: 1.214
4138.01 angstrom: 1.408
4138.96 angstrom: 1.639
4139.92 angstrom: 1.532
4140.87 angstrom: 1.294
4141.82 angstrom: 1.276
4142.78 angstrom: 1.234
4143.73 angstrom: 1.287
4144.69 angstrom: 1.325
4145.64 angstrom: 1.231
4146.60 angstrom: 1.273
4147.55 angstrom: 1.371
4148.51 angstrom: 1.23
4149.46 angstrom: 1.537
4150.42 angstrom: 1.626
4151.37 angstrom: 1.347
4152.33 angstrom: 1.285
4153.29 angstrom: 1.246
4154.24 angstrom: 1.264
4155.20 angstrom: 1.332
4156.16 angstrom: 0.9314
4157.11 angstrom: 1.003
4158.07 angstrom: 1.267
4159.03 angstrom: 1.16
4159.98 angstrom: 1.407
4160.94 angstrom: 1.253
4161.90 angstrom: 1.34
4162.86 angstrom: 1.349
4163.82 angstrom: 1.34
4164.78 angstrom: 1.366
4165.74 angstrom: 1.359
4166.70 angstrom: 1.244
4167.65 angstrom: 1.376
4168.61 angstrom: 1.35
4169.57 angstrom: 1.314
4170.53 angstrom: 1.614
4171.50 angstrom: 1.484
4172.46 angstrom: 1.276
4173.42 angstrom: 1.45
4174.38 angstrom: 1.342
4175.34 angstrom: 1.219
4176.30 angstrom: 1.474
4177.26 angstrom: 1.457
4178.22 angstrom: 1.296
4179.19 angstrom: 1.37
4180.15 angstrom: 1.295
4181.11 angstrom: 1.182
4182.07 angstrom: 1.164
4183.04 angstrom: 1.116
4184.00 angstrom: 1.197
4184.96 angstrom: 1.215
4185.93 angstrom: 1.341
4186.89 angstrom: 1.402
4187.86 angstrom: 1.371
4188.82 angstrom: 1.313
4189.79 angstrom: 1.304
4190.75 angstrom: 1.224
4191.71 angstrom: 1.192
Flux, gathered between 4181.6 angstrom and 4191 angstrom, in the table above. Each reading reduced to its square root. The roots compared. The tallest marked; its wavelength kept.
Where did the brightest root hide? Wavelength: 4186.89 angstrom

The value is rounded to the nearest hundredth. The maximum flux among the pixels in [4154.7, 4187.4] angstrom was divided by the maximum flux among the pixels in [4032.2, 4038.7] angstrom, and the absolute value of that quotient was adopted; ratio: 1.12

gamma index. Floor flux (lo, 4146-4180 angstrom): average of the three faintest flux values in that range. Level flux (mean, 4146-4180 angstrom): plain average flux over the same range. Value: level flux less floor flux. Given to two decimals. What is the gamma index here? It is 0.30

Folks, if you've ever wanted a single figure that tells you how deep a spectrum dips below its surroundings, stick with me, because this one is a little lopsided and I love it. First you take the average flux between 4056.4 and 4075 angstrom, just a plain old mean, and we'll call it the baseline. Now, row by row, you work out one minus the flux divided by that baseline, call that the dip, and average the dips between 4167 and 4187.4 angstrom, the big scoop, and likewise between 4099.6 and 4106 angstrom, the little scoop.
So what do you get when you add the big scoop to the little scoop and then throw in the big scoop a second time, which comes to -0.22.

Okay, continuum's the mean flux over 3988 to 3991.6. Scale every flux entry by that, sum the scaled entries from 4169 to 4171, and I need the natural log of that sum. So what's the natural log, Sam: 0.68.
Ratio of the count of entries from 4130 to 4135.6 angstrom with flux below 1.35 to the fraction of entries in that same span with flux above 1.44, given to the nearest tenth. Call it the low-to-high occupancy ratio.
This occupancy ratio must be 6.0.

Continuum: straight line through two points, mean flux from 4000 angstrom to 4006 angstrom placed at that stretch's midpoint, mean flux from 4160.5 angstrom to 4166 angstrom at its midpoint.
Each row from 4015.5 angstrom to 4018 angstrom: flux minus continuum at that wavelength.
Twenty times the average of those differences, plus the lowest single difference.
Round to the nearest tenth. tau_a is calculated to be 0.7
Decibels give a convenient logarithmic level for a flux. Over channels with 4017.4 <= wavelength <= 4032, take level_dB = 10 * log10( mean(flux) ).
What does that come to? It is 1.26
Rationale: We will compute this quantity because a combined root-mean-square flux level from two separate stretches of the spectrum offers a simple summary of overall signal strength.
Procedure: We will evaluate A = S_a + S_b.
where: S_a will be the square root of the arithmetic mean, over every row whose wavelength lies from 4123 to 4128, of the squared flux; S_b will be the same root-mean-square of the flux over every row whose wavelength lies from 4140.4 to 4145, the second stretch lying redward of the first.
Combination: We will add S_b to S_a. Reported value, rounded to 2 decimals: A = 2.70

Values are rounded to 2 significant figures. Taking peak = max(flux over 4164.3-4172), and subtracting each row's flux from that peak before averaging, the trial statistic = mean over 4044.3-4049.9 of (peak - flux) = 0.23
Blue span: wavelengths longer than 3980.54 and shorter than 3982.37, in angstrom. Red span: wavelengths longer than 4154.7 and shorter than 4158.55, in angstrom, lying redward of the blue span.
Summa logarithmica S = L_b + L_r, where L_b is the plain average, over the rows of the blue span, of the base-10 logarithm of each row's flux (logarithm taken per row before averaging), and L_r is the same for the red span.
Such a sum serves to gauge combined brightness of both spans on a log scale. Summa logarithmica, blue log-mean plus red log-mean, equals 0.235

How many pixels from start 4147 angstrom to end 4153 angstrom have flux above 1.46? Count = 2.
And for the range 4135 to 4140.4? 2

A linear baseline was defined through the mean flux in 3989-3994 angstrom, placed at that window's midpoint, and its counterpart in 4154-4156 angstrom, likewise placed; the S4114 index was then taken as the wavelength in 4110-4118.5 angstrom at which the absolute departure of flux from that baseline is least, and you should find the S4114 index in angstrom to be 4112.37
